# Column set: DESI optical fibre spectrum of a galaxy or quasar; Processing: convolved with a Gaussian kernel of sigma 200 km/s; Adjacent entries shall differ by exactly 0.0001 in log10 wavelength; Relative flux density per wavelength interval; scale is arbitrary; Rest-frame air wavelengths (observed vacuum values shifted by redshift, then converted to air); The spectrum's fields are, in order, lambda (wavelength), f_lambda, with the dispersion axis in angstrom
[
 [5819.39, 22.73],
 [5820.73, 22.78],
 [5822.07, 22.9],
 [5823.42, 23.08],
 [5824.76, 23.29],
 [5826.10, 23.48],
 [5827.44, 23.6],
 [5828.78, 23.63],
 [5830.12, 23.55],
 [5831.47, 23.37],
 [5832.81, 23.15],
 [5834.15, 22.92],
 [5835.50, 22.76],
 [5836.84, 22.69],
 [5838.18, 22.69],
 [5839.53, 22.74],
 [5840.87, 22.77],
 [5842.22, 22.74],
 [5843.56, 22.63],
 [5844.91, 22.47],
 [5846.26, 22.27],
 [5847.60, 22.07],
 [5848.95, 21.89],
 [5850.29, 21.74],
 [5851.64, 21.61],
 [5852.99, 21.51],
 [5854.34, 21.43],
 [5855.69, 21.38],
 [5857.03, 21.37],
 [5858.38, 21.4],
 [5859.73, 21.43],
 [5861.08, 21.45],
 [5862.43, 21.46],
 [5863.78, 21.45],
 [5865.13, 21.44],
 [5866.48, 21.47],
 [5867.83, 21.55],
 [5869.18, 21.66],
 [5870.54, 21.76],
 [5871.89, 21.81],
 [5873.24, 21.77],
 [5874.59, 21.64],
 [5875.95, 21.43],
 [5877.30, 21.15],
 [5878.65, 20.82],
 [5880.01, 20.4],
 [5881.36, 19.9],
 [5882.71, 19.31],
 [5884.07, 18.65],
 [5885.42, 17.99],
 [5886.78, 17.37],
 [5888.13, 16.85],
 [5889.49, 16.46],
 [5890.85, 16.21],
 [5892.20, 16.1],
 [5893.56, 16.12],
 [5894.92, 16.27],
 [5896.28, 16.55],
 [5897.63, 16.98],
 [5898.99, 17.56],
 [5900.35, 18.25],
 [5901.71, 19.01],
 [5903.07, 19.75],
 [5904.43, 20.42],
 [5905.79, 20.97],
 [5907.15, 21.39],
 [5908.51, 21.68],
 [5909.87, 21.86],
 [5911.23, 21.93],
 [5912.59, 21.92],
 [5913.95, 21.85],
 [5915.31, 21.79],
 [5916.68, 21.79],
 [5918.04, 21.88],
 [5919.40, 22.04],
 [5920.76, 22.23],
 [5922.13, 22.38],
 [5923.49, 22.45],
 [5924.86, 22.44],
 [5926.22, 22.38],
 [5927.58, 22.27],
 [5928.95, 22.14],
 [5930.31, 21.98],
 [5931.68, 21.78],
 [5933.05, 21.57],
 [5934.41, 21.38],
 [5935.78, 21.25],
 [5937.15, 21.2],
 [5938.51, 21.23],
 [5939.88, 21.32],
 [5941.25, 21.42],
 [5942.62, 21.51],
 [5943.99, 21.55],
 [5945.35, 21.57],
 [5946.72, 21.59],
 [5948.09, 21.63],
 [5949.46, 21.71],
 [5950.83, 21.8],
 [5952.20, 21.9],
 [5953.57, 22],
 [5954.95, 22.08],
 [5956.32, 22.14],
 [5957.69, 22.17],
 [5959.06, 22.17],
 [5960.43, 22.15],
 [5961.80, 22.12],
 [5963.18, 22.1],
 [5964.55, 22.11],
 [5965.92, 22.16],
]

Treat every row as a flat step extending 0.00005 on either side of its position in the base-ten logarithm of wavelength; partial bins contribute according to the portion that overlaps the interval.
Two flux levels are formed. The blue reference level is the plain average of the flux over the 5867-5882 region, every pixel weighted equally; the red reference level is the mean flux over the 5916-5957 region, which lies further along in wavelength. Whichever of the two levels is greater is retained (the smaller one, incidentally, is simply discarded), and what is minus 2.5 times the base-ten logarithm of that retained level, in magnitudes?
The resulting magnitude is -3.35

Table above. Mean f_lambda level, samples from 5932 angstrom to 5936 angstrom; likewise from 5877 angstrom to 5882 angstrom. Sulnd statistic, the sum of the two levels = 42.0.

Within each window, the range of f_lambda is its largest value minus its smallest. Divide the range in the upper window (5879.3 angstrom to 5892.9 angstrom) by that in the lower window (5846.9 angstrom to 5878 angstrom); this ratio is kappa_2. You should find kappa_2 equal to 4.7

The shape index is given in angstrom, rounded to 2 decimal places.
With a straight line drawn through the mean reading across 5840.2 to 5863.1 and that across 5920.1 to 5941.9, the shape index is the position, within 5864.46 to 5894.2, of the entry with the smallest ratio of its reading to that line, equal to 5892.20 angstrom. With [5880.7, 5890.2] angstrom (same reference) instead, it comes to 5889.49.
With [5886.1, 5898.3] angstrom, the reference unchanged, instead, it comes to 5892.20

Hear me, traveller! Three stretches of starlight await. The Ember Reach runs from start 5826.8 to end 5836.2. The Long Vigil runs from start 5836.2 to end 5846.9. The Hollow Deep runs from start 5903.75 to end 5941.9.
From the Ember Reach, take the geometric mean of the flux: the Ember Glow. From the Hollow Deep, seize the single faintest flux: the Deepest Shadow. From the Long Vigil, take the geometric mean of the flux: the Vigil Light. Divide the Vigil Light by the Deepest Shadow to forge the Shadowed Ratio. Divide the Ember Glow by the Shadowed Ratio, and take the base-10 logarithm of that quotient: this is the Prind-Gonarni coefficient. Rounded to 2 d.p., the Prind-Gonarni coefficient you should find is 1.32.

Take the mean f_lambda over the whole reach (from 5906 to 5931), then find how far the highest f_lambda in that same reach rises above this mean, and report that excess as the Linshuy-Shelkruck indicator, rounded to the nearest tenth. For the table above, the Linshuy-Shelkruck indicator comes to 0.4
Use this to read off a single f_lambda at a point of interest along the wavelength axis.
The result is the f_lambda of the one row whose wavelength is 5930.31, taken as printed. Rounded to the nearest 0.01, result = 21.98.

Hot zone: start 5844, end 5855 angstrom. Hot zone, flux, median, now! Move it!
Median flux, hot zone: 21.8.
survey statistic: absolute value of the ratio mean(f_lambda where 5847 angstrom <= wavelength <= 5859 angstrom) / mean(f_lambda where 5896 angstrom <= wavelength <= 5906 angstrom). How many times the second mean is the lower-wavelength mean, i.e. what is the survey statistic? 1.16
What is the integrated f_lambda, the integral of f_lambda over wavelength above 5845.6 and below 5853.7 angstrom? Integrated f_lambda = 177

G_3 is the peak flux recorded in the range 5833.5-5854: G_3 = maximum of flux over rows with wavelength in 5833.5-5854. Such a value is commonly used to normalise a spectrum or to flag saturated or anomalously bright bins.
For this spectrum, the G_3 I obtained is 22.92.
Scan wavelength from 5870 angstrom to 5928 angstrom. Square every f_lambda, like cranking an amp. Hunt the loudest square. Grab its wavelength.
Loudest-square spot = 5923.49 angstrom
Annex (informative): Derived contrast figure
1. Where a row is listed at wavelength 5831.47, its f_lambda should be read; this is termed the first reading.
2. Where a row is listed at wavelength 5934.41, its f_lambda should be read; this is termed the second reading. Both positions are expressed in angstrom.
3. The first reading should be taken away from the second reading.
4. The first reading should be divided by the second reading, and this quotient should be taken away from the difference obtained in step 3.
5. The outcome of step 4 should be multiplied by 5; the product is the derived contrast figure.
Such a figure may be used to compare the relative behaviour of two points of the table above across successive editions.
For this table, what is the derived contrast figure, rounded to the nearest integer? -15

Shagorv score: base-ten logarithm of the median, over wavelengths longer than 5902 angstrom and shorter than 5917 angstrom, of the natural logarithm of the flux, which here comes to 0.489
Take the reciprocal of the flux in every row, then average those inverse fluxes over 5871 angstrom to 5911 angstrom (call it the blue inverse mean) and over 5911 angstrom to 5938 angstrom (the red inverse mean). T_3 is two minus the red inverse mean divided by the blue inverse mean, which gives 1.14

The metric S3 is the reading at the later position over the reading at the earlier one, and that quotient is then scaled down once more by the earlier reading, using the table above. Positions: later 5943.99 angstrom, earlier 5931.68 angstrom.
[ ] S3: 0.0454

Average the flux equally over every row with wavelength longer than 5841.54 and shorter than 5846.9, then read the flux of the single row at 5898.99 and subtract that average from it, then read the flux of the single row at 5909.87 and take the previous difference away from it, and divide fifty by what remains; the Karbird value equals 1.9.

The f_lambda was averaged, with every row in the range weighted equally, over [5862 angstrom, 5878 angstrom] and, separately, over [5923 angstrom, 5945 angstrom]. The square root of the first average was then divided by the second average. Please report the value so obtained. 0.214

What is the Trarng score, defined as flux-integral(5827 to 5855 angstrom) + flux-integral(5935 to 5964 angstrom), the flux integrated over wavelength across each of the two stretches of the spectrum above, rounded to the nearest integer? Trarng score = 1263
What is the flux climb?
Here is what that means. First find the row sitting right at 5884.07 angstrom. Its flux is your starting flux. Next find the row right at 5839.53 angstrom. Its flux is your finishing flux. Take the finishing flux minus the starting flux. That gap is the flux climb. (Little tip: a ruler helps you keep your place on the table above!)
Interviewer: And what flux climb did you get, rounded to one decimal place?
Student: 4.1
